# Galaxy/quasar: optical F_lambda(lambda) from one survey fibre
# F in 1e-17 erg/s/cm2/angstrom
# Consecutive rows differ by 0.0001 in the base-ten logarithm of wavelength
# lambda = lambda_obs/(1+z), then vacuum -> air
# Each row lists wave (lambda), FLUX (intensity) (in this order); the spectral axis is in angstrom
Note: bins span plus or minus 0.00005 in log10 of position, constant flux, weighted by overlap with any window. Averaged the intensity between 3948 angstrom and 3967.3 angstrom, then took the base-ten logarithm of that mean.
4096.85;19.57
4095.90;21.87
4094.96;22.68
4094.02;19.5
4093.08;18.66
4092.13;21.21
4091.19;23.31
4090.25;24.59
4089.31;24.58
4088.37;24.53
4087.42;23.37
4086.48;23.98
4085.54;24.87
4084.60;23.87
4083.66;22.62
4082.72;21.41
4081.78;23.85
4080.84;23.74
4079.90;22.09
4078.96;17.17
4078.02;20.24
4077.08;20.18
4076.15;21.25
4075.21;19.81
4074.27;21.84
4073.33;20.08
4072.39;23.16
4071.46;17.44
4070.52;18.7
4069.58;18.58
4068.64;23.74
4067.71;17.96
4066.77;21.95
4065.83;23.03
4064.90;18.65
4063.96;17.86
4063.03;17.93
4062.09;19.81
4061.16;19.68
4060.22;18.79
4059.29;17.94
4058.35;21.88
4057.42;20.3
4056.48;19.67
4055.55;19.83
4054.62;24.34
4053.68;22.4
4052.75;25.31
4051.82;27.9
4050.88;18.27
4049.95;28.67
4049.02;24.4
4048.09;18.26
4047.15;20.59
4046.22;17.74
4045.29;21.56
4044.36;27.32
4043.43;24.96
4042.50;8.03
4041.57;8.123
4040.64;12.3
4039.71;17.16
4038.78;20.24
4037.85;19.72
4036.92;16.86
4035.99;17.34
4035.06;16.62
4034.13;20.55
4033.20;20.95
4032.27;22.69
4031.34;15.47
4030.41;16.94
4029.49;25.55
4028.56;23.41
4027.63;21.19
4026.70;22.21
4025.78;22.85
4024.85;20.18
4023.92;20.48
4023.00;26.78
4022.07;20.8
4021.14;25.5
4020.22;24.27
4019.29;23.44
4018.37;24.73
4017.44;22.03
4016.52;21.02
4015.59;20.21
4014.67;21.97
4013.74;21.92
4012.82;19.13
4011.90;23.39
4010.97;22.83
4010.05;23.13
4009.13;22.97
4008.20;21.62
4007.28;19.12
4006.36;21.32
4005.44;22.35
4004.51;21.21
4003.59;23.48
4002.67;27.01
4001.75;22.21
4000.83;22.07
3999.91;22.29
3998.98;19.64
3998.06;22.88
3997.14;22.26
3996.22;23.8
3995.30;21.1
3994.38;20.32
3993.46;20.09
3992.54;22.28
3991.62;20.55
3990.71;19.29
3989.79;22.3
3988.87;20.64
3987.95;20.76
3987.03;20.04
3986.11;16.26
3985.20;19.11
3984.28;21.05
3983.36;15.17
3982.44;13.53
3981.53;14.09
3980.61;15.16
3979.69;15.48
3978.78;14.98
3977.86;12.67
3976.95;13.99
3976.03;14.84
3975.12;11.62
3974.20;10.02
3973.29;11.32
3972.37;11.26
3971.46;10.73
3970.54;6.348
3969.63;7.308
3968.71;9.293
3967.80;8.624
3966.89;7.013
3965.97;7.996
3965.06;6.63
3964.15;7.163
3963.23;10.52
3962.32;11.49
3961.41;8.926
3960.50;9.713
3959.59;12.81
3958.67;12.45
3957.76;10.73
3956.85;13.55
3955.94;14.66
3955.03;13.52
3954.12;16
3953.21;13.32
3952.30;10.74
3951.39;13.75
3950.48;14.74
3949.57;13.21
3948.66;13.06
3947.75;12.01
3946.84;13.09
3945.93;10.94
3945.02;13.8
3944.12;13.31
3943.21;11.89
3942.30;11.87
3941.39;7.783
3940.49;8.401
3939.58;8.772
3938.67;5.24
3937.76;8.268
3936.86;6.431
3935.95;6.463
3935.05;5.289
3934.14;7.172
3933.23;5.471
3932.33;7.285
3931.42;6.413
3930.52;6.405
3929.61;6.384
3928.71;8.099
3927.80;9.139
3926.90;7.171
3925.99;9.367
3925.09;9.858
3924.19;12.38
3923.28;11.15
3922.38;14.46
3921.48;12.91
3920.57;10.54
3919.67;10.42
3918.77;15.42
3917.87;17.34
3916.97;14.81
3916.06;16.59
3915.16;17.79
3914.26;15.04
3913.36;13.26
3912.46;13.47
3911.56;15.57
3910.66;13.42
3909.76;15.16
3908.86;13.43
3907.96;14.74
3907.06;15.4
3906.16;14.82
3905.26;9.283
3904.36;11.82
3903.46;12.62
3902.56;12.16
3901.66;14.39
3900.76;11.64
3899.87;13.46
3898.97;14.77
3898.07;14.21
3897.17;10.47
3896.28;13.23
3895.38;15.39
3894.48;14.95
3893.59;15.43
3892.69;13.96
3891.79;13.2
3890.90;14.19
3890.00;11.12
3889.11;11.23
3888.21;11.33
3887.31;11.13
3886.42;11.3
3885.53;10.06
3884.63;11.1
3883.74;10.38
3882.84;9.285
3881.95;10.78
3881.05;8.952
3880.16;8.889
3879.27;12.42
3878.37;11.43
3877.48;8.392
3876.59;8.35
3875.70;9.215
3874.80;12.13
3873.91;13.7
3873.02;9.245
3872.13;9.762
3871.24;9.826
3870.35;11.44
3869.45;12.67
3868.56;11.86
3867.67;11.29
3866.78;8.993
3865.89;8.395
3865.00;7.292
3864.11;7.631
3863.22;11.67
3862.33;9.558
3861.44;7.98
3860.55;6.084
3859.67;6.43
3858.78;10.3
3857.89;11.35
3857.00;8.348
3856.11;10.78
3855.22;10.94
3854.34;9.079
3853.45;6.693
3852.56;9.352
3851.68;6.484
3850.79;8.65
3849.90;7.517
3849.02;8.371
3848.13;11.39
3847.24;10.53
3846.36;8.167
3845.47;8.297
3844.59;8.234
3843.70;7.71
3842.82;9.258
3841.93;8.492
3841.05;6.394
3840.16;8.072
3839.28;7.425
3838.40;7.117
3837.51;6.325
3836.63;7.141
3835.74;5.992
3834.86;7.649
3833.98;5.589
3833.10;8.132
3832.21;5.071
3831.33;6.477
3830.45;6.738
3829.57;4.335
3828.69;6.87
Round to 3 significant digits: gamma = 1.06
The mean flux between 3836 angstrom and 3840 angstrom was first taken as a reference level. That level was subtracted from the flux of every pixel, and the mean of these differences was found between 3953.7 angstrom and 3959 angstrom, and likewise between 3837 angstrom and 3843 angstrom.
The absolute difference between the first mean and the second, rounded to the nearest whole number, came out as 6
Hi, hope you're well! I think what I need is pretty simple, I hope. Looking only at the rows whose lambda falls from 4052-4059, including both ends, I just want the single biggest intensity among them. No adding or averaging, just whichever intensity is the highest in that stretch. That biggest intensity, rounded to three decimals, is 25.310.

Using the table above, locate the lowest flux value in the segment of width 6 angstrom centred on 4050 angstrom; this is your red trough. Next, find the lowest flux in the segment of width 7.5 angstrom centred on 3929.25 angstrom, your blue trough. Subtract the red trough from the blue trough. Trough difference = -12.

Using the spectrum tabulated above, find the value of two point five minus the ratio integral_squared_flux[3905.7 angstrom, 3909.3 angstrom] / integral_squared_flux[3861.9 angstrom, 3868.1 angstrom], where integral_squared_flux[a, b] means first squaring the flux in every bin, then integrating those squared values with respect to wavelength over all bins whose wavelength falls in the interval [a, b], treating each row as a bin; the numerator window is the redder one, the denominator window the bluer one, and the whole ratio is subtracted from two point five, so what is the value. 1.1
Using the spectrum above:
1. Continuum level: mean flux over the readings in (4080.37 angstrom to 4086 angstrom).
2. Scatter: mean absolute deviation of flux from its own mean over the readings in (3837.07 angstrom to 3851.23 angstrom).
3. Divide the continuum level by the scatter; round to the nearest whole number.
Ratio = 26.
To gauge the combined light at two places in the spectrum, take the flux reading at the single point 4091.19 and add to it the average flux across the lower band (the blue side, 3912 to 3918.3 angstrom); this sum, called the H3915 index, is 38.8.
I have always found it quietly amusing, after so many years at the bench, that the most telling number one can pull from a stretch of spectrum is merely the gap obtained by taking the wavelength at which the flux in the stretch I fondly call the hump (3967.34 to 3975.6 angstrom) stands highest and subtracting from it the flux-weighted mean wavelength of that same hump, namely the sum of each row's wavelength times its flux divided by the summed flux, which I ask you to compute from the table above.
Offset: 3.4 angstrom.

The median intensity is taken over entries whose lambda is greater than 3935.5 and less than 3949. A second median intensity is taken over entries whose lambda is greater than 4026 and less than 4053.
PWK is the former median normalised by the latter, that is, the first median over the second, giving 0.53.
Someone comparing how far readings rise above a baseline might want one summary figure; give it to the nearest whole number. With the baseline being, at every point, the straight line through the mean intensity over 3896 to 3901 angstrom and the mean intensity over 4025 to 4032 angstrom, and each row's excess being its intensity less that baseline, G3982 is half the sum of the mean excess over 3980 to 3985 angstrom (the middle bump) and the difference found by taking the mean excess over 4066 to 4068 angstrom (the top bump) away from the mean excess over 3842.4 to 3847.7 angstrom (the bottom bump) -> 0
